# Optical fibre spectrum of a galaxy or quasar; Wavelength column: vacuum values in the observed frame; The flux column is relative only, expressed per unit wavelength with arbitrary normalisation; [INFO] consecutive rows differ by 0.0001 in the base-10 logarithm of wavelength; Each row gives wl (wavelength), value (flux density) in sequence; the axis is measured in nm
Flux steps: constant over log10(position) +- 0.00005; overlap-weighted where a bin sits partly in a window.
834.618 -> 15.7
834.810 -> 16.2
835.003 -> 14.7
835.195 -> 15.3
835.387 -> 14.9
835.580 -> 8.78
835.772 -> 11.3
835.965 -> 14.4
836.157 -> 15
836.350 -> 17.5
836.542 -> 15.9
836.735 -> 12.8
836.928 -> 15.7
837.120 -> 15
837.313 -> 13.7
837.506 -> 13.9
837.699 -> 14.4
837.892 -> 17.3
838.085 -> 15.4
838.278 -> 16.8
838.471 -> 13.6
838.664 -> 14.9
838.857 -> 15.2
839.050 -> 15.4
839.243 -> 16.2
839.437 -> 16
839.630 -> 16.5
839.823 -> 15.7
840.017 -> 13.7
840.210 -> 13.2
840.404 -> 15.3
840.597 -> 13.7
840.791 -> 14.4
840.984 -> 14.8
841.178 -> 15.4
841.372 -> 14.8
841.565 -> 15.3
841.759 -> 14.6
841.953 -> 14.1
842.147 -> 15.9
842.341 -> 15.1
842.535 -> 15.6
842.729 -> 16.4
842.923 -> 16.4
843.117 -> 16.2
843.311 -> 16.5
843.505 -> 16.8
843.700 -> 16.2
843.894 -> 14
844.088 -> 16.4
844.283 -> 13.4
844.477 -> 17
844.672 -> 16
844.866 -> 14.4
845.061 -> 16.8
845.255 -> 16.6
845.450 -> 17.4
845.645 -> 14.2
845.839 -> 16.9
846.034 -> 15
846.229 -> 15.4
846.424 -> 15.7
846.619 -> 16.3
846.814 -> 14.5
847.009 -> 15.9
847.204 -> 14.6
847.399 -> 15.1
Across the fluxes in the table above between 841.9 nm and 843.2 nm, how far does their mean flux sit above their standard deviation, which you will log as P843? 14.9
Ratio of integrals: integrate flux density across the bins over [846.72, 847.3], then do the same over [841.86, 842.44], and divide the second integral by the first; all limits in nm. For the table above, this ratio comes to 1.00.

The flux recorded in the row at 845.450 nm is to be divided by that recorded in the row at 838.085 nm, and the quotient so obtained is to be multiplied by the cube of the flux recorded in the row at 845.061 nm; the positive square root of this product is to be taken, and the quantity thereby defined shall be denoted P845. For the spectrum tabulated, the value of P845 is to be 73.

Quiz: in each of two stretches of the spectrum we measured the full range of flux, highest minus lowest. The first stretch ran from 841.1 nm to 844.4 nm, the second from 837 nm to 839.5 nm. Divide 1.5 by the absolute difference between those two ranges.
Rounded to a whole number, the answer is 5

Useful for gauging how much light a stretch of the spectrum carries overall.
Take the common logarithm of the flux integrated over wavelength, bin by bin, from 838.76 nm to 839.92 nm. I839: 1.26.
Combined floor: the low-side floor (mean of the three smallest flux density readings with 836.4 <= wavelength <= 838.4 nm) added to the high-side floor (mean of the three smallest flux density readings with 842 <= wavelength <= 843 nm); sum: 29.0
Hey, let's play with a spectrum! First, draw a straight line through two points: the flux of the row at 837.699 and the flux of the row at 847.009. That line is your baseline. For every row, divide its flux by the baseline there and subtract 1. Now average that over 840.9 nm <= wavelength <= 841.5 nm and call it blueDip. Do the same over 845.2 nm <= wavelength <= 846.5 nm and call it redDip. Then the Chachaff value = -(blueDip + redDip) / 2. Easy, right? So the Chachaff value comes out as -0.007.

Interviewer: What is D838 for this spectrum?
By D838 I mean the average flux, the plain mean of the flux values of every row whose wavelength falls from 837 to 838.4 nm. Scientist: 15.2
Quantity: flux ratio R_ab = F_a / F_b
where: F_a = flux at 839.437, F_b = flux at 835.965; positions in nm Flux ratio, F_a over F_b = 1.11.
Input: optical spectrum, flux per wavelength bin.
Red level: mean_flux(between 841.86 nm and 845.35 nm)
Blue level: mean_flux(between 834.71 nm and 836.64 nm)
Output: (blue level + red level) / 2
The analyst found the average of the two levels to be 15.1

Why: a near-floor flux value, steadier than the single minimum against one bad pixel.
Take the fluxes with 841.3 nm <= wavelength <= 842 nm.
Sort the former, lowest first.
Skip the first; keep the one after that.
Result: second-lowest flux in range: 14.6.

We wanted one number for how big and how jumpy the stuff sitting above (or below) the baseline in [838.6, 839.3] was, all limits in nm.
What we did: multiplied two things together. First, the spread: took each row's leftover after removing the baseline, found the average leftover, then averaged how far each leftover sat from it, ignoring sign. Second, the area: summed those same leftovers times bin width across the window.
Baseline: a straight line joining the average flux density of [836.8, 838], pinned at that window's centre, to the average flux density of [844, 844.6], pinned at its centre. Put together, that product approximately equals 0.1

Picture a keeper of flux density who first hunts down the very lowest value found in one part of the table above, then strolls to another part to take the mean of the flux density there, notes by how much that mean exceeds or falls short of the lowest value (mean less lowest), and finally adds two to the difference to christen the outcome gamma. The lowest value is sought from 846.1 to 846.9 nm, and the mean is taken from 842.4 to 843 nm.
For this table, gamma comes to 3.6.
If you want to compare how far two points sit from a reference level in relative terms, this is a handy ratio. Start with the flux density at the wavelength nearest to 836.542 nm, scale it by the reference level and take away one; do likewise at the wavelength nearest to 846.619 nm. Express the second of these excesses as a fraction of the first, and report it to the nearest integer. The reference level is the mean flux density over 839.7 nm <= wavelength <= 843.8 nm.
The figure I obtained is 2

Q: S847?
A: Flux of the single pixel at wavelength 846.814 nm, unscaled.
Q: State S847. 14.5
